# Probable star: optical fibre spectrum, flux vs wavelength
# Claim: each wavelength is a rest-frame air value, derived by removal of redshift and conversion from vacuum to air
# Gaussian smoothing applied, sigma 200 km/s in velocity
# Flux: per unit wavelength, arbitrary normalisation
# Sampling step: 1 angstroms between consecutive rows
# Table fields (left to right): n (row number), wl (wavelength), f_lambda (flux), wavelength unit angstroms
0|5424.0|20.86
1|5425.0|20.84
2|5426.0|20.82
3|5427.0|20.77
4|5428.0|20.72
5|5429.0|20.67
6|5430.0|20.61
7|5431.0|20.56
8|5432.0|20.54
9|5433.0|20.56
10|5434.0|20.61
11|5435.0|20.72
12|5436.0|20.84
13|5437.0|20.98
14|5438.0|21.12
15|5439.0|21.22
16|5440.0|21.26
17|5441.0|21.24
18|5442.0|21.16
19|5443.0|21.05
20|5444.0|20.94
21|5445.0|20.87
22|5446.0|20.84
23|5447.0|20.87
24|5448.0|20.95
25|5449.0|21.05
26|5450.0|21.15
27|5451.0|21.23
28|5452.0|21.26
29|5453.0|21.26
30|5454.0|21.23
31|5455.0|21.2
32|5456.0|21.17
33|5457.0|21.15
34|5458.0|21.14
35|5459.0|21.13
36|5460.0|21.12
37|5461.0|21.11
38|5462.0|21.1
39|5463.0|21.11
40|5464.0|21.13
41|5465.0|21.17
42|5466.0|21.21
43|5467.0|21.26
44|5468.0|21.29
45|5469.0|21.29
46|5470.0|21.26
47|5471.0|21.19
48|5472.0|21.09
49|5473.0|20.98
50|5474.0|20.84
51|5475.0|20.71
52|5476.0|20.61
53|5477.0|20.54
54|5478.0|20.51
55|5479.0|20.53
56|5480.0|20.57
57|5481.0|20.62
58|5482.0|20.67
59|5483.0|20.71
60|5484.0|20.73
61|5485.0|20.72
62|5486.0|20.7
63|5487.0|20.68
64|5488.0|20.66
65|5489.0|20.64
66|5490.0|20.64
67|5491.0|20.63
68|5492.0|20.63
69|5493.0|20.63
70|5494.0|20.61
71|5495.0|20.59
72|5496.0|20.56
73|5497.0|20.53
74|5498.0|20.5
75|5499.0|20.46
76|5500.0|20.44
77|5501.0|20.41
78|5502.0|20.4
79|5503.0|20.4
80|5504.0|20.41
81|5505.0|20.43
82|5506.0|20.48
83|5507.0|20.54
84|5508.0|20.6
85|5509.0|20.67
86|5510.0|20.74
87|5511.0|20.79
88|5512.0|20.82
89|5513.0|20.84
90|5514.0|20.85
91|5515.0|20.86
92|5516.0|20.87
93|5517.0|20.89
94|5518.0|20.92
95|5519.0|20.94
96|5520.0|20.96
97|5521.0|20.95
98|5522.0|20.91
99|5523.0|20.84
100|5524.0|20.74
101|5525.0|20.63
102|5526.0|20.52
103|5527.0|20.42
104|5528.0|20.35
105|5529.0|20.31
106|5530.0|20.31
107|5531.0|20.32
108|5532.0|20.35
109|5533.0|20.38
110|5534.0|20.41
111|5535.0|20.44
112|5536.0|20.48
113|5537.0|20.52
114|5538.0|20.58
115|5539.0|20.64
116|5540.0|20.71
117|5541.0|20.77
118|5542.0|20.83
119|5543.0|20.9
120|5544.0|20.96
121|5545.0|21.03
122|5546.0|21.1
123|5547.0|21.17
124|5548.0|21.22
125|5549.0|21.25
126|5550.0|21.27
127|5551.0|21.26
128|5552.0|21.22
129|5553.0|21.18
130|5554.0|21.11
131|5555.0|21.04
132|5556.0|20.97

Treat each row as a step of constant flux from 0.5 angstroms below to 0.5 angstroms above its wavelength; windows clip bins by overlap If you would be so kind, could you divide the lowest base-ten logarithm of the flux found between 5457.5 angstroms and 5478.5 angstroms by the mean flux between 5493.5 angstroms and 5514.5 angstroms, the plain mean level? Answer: 0.0638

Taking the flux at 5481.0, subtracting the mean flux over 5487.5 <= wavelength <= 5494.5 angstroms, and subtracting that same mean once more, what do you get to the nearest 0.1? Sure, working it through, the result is -20.6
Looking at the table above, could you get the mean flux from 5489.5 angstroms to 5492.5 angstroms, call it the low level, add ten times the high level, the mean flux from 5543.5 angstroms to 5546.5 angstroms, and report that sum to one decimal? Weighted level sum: 230.9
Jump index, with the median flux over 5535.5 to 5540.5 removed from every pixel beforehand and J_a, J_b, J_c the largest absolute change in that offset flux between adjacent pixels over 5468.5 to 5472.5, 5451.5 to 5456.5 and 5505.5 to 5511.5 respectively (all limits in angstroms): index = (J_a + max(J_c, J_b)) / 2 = 0.085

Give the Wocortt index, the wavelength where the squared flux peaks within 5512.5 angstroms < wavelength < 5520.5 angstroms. 5520.0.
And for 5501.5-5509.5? 5509.0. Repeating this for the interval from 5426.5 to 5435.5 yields 5427.0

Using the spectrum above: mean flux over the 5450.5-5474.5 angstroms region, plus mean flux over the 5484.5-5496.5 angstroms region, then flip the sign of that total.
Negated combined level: -41.8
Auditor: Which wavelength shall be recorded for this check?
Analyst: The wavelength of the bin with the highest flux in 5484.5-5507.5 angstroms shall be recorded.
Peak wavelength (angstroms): 5485.0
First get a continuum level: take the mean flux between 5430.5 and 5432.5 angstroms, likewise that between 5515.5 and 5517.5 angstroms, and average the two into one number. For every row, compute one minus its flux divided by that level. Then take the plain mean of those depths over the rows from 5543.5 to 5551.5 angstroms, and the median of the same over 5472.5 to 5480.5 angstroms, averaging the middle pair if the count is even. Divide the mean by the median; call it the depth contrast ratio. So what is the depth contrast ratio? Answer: -4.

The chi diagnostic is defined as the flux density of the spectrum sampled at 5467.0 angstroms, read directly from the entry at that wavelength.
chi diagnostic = 21.26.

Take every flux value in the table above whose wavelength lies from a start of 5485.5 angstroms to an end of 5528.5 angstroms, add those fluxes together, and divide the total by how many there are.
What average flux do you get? 20.7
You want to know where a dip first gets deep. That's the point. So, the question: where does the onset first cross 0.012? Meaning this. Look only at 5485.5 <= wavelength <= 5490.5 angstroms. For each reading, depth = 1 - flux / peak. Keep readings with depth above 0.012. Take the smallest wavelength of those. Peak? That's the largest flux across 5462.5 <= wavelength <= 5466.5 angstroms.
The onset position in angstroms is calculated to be 5486.0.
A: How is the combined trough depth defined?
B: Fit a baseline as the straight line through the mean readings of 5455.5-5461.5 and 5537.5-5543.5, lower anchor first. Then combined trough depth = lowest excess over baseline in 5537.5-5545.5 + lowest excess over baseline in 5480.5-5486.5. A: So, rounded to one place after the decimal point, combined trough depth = -0.6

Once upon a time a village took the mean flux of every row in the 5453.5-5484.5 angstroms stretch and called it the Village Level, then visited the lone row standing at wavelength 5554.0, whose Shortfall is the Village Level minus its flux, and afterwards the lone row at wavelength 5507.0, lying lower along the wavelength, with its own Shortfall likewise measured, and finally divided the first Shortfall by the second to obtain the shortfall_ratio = -0.3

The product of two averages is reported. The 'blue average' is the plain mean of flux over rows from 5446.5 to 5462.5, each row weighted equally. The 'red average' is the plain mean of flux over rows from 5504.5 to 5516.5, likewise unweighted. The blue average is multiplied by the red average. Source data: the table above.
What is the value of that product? 438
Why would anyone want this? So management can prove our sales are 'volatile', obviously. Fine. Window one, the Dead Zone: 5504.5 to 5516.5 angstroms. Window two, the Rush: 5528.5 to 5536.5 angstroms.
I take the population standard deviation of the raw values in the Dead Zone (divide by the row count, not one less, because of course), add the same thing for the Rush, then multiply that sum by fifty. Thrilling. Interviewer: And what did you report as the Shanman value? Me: 10.6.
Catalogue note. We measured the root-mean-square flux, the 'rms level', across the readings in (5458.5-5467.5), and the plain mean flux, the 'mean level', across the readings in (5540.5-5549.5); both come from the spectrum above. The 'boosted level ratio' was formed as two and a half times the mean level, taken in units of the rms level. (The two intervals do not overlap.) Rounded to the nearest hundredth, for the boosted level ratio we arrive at 2.49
